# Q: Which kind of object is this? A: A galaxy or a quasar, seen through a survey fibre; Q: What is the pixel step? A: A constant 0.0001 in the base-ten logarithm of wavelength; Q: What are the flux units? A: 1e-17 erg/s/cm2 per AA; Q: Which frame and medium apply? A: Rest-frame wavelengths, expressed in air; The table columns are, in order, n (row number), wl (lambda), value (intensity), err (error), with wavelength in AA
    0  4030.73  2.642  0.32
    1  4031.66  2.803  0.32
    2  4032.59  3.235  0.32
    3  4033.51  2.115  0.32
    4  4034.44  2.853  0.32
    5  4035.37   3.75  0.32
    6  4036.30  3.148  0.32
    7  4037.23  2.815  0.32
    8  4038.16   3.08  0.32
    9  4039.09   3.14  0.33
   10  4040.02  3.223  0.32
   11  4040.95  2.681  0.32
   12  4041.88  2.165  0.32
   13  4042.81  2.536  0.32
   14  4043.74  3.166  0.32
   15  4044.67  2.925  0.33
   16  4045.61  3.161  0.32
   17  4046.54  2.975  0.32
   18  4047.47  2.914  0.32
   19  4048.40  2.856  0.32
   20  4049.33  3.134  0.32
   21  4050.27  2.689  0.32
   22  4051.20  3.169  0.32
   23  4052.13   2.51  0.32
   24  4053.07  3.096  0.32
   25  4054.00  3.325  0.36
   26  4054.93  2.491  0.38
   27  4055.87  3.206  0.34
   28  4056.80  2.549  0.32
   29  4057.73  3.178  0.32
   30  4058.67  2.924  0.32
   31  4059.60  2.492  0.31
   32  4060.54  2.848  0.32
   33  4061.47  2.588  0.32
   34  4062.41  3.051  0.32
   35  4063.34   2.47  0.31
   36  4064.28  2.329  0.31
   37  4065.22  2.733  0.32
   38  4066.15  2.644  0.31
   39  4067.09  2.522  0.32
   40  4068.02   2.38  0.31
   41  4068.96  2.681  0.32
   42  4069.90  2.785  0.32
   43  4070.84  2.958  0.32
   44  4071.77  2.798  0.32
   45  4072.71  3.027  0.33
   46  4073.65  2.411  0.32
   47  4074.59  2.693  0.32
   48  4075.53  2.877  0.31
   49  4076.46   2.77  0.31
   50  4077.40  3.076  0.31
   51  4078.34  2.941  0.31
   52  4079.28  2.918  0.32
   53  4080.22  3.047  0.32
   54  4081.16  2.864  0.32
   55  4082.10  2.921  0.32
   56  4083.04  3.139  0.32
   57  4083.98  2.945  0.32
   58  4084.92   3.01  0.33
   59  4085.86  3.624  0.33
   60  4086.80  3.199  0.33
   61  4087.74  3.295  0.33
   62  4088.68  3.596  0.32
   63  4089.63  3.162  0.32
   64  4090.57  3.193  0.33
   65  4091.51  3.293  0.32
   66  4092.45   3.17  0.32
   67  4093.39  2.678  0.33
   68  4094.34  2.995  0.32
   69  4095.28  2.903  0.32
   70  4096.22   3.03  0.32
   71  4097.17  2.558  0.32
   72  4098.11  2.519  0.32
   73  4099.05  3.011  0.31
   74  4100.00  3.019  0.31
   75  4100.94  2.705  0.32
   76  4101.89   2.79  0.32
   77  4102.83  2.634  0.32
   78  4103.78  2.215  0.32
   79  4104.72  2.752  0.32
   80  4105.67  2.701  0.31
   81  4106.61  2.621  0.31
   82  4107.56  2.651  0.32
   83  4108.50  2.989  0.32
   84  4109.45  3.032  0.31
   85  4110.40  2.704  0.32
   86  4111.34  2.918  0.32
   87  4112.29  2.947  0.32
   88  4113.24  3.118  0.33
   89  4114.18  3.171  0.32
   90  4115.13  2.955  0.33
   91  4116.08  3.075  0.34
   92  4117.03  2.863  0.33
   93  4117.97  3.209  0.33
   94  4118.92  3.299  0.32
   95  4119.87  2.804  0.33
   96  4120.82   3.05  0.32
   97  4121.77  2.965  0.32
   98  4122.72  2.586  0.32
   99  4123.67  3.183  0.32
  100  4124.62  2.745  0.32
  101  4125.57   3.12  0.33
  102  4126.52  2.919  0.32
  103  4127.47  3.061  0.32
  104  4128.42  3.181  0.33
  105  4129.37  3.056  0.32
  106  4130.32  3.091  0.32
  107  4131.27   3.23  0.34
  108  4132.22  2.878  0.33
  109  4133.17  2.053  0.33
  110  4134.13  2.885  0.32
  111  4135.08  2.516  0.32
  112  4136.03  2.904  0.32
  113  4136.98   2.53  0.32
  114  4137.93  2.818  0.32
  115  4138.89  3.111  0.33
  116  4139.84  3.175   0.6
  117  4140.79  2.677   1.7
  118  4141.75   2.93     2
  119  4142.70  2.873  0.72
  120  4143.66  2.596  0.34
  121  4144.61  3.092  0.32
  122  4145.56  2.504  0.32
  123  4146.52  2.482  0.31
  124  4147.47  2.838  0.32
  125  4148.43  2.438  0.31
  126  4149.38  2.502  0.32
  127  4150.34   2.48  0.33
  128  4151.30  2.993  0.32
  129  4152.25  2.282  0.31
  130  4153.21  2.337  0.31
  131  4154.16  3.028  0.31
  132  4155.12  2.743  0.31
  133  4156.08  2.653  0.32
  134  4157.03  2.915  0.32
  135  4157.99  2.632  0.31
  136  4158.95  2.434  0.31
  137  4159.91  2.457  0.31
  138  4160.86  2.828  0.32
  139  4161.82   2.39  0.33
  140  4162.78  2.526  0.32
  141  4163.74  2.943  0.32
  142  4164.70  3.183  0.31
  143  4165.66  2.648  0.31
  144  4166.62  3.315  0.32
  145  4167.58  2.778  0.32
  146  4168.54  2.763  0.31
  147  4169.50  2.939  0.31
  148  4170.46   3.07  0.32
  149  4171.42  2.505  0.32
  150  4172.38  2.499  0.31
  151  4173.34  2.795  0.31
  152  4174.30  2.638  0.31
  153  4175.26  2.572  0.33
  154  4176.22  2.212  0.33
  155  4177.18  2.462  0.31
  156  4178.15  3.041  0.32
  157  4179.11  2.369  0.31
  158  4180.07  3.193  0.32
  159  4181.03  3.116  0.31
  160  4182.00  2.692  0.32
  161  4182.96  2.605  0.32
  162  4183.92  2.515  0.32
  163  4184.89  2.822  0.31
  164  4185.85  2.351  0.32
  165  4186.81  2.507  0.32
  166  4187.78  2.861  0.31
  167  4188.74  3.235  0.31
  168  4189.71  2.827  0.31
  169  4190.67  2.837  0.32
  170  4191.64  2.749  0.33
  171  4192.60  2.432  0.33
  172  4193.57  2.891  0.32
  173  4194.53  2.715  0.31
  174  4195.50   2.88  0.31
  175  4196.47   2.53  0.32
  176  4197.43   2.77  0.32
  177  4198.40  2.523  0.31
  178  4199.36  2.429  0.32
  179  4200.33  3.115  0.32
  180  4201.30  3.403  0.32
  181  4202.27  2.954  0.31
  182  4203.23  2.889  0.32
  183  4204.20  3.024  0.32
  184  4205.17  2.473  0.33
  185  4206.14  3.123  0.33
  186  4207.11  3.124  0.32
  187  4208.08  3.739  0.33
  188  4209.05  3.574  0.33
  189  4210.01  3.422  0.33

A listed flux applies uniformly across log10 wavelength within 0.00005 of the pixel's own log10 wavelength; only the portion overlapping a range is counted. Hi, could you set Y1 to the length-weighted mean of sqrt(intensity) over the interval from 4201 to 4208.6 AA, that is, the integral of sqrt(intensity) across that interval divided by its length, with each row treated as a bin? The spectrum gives 1.75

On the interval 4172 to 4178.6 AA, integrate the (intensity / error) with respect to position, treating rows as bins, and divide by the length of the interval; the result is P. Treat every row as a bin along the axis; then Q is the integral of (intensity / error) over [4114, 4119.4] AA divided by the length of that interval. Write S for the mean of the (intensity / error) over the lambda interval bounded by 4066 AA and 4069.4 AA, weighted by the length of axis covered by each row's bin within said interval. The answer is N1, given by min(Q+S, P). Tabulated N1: 8.2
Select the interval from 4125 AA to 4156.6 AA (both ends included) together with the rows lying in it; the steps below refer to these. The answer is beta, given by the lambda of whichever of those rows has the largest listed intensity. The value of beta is 4131.27 AA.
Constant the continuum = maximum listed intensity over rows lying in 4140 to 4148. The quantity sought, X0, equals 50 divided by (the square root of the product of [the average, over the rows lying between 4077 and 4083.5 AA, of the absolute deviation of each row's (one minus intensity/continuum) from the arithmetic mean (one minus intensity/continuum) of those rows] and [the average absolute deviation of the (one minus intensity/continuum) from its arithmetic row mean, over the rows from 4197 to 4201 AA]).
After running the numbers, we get 1089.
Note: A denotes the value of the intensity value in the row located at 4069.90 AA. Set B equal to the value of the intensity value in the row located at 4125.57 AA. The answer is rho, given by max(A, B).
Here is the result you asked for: 3.12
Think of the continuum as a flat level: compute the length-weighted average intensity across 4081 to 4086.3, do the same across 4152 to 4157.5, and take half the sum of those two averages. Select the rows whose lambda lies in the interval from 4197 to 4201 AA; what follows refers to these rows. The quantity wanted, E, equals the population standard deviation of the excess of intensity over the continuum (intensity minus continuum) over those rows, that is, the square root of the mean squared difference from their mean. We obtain 0.27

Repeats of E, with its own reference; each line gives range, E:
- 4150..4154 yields 0.28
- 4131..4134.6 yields 0.43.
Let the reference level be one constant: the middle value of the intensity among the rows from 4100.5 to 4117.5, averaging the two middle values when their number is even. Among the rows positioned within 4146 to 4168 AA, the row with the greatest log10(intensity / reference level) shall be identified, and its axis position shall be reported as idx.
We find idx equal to 4166.62 AA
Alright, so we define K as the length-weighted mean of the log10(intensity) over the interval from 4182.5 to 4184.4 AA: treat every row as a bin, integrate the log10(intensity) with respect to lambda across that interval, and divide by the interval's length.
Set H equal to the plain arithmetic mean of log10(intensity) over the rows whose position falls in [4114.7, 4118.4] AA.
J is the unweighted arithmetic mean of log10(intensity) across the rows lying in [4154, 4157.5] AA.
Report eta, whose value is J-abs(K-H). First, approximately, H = 0.48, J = 0.45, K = 0.41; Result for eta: 0.38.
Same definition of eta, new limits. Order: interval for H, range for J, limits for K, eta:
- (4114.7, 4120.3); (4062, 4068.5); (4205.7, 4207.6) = 0.40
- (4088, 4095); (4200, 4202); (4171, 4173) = 0.42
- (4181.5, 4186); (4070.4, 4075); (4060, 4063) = 0.41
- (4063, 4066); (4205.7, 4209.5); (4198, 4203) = 0.47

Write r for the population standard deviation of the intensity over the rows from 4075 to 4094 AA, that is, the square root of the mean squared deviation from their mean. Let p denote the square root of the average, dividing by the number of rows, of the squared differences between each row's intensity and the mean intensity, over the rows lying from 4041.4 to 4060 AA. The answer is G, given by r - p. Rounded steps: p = 0.314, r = 0.239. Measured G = -0.076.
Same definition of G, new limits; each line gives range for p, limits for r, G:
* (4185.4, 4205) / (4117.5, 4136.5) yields 0.016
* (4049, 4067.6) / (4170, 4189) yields -0.010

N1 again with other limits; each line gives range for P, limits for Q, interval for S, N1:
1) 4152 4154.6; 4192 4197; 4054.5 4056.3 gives 8.3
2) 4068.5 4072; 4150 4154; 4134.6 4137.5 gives 8.8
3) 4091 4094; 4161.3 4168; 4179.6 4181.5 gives 9.4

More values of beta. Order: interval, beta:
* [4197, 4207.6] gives 4201.30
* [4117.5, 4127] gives 4118.92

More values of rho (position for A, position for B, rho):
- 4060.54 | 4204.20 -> 3.02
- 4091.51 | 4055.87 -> 3.29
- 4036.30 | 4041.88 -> 3.15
